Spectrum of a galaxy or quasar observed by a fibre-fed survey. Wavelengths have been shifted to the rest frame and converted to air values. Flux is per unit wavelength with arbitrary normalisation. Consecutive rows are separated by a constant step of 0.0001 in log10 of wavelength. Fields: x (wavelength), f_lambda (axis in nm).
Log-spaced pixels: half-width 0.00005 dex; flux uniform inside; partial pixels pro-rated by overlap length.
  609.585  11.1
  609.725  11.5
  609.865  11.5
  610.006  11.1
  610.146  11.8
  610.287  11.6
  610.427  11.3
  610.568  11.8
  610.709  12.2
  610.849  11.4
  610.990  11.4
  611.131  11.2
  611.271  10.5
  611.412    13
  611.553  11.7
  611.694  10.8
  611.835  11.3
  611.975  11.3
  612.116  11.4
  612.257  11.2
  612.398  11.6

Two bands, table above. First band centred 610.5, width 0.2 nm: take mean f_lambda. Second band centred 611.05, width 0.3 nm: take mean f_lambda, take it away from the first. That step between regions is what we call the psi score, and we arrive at 0.25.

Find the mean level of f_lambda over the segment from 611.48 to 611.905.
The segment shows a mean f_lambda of 11.3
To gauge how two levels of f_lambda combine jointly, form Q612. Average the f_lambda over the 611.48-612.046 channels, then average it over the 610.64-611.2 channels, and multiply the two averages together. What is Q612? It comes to 130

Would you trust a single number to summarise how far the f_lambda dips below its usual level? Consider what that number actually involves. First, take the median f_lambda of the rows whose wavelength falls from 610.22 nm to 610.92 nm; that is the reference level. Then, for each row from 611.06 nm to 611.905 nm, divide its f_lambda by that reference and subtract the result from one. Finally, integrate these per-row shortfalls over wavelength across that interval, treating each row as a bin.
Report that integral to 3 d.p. 0.013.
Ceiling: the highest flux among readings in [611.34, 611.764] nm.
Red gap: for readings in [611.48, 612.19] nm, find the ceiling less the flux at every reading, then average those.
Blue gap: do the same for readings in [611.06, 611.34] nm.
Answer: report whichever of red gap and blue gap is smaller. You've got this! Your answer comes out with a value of 1.70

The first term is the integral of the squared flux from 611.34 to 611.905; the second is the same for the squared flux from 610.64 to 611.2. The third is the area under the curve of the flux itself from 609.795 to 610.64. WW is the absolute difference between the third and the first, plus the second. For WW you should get 143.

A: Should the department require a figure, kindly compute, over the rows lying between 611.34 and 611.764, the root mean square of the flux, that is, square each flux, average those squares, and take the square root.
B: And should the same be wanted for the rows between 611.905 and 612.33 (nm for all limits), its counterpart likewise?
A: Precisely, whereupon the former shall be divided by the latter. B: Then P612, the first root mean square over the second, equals 1.05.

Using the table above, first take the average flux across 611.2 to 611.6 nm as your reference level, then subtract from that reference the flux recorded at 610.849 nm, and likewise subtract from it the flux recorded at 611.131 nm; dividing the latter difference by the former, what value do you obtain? 1.6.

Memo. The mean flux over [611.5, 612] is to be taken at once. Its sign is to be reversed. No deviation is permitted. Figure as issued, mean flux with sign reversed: -11.27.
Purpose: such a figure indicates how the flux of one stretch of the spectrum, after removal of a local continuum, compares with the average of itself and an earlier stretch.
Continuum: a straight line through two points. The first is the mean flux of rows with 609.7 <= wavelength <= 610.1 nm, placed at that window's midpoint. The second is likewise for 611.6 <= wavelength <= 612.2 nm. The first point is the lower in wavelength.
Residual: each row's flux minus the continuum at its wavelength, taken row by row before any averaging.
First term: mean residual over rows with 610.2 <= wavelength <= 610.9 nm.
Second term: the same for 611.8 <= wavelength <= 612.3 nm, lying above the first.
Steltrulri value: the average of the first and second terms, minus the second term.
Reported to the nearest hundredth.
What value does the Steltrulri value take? 0.12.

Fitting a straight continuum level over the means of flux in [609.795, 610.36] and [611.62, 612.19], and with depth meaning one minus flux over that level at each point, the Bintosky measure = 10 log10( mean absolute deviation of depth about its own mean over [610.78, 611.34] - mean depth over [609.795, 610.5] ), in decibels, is -16.3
